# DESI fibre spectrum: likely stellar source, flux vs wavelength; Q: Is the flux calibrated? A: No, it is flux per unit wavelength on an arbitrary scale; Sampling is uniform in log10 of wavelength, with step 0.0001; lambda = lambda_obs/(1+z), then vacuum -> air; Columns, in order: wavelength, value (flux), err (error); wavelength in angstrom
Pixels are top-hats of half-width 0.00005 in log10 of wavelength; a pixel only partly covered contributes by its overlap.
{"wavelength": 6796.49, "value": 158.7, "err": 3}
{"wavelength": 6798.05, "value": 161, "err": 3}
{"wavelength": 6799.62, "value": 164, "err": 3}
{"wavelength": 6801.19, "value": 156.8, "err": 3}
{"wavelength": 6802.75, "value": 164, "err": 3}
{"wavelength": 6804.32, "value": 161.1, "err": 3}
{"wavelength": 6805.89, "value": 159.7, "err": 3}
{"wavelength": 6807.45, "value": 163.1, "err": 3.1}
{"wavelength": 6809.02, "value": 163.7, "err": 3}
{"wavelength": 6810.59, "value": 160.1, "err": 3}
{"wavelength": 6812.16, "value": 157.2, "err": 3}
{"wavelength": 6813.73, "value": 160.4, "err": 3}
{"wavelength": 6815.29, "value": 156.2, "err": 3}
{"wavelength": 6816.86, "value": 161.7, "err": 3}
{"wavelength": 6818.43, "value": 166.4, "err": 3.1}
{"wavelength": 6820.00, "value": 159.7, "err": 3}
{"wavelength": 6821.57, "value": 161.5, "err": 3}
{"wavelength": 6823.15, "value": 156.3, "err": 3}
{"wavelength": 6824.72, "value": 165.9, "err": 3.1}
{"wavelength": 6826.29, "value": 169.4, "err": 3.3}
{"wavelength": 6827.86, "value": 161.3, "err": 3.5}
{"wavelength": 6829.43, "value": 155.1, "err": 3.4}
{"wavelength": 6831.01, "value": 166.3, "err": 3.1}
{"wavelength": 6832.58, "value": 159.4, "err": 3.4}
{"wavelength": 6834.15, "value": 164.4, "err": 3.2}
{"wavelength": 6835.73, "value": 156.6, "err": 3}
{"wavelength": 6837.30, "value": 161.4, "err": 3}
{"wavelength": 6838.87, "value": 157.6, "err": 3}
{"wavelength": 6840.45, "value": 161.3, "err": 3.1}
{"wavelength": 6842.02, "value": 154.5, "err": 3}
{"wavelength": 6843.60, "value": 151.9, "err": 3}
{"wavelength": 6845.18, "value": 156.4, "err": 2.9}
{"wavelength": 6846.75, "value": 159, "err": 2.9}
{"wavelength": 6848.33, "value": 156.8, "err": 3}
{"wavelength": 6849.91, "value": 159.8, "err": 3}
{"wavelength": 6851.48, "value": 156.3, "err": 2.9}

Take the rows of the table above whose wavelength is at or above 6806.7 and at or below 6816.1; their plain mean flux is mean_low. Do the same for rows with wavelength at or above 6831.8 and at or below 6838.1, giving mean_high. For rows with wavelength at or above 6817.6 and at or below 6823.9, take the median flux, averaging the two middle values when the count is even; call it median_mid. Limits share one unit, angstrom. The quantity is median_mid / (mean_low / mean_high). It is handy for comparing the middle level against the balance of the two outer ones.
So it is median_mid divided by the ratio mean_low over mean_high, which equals 161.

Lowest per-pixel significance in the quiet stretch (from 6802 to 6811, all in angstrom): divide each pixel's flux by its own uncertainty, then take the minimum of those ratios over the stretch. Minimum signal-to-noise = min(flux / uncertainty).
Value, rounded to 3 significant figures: 52.6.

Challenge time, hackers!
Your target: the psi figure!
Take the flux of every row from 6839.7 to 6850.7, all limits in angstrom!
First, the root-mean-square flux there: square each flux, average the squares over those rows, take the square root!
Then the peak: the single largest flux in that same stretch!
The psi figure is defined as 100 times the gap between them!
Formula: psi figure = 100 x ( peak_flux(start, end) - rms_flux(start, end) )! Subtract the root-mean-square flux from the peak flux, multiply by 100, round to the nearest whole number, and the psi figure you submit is 417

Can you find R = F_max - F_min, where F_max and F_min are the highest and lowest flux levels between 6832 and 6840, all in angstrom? 7.8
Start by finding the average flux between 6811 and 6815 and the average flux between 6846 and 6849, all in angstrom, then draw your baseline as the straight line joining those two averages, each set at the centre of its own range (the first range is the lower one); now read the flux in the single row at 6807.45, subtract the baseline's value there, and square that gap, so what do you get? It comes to 17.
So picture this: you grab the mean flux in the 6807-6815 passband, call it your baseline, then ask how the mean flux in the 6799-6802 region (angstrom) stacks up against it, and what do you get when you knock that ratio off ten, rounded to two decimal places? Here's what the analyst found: 9.00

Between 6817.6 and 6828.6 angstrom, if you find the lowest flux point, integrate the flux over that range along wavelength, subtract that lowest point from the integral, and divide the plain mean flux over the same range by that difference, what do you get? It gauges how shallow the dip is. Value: 0.100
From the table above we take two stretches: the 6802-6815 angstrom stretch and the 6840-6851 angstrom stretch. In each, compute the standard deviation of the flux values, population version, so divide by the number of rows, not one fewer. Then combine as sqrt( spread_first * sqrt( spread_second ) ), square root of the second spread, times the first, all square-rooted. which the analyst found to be 1.94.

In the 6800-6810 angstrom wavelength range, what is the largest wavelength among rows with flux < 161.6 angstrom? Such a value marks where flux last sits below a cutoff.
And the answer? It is 6805.89 angstrom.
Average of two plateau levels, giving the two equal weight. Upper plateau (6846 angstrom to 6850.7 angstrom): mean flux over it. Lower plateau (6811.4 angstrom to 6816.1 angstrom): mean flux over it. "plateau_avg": 158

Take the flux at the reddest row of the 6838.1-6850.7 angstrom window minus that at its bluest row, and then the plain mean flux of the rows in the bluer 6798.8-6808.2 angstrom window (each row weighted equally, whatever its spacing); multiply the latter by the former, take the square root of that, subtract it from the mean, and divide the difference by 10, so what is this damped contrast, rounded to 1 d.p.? 14.3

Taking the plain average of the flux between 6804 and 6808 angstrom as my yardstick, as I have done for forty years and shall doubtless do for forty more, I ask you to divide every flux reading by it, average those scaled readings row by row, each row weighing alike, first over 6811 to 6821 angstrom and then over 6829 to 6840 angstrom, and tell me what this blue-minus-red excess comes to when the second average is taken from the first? 0.001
